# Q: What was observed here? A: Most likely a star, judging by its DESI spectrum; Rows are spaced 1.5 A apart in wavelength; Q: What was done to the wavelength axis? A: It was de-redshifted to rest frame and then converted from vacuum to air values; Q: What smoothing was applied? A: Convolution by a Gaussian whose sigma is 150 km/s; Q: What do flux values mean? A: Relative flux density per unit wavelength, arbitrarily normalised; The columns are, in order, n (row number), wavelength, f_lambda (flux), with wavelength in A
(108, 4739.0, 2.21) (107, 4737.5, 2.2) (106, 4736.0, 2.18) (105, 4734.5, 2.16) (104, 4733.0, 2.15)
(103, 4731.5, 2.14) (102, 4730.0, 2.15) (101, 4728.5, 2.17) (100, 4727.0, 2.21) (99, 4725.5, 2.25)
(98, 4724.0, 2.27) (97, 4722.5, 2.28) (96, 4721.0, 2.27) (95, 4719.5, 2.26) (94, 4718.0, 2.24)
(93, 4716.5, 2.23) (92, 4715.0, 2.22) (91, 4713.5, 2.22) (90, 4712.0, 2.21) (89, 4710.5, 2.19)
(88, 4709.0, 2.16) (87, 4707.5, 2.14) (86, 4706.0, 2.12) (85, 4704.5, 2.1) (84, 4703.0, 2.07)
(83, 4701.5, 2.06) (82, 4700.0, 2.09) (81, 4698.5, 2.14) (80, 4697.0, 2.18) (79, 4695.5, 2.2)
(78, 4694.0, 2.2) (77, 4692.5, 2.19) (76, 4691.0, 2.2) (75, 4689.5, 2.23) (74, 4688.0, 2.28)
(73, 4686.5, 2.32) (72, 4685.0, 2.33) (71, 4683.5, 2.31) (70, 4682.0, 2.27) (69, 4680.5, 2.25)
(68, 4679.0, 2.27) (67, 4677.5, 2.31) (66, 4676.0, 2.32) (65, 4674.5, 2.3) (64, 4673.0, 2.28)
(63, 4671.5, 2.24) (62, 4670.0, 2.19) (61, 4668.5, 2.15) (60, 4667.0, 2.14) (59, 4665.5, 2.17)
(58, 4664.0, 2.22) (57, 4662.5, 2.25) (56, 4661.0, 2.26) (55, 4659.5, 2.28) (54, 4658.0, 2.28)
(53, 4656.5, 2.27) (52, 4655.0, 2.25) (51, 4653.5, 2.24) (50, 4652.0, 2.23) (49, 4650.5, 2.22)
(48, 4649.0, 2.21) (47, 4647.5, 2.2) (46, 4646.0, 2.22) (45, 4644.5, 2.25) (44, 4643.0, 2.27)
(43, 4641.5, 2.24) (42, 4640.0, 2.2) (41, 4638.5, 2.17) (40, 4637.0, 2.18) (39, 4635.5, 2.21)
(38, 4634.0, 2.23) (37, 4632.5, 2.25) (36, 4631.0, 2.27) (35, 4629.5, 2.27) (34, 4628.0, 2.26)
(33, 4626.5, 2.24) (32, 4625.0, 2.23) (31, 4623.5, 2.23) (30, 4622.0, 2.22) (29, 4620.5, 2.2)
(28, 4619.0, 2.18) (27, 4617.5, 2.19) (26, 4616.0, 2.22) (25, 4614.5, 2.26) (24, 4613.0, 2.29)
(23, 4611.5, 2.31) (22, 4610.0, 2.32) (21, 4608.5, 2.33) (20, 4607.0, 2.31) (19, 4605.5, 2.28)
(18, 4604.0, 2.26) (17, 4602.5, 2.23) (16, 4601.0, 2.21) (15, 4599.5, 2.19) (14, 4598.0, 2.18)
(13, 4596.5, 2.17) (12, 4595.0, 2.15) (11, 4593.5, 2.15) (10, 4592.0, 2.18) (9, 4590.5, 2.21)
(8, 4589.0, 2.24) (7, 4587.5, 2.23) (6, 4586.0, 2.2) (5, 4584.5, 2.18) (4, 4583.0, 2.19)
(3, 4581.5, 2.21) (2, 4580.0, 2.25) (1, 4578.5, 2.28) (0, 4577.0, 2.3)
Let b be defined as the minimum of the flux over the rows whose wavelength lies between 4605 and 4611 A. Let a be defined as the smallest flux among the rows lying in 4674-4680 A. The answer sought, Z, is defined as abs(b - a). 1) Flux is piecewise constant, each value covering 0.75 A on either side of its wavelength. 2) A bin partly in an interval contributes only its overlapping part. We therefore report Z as 0.01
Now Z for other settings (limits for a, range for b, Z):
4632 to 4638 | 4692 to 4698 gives 0.00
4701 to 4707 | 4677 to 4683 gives 0.19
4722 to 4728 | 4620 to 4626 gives 0.01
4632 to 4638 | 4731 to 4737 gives 0.04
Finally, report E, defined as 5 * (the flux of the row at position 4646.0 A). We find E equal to 11.1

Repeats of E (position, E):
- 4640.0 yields 11.0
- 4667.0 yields 10.7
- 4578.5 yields 11.4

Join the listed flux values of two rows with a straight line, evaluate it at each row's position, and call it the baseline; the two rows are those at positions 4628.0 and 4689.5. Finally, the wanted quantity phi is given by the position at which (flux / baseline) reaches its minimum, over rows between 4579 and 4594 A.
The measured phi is 4593.5 A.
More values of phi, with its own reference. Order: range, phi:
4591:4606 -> 4593.5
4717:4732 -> 4731.5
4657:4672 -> 4667.0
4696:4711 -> 4701.5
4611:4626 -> 4619.0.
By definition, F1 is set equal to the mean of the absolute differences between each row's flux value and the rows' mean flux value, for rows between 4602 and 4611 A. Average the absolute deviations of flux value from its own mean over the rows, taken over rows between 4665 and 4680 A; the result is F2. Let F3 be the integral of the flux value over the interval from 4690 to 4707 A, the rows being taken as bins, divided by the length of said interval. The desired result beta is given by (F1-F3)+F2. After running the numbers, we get -2.05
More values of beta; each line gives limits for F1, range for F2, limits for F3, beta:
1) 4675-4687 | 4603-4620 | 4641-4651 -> -2.16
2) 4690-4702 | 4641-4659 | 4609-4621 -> -2.18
